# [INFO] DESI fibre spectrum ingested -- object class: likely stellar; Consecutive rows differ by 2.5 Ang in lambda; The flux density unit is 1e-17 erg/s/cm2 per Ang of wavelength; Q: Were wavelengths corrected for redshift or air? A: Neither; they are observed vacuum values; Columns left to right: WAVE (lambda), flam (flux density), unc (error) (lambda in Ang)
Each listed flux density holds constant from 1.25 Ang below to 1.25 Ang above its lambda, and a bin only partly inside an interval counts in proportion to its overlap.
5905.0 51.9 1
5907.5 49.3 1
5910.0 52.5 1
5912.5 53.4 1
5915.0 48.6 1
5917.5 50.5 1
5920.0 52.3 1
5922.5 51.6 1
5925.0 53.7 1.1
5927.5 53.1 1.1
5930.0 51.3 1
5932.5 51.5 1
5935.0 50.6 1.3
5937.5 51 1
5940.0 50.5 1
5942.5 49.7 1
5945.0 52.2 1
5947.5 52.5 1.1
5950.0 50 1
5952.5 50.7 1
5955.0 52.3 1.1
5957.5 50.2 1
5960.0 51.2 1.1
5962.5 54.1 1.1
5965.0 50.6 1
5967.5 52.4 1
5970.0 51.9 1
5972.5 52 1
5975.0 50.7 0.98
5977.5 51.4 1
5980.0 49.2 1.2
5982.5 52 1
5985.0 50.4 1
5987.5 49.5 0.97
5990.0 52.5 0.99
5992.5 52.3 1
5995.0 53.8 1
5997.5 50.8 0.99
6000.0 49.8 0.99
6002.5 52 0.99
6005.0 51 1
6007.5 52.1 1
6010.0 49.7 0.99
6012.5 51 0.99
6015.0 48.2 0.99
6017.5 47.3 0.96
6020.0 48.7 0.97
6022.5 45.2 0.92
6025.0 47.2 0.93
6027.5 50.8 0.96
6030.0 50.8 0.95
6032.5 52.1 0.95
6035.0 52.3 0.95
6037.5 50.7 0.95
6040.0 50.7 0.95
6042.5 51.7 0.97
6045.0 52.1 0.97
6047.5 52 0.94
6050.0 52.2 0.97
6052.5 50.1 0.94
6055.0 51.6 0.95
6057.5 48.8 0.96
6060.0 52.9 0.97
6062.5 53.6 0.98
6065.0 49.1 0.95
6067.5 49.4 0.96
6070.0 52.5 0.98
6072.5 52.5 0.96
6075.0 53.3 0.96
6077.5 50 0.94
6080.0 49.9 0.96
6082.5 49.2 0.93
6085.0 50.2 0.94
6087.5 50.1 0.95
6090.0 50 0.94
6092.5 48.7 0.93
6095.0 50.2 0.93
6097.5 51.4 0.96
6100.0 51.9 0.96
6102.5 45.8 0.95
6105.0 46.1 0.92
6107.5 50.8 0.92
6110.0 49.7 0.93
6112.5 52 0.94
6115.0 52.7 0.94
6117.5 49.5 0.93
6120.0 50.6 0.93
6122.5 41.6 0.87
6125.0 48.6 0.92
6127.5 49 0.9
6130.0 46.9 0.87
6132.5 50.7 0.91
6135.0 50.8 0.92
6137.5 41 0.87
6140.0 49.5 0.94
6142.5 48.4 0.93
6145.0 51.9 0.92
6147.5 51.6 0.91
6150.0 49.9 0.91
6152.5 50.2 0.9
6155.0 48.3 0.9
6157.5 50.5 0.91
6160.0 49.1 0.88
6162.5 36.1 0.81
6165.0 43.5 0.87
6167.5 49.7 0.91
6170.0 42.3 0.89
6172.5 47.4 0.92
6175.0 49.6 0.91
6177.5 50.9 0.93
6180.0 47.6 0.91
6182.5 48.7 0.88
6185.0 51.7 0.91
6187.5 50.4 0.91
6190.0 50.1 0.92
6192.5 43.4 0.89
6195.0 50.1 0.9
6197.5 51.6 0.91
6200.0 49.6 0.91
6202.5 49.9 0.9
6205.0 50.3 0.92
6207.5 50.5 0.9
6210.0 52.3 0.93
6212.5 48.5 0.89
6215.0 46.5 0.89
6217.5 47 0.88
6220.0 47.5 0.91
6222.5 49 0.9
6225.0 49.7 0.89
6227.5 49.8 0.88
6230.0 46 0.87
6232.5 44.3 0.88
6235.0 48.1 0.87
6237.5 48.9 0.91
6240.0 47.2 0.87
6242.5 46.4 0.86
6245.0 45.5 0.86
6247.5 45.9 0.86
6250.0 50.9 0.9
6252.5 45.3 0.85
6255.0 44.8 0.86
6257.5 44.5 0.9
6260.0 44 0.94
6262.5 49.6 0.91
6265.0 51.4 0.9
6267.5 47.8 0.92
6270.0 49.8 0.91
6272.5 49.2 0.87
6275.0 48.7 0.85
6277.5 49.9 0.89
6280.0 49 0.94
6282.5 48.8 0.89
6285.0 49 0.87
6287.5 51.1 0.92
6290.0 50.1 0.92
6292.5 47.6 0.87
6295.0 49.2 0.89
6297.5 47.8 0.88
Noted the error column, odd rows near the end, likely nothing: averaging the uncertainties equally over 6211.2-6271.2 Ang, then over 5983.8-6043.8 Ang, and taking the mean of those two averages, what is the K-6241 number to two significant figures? 0.93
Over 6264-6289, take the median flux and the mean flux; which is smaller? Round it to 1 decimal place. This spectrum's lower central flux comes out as 49.1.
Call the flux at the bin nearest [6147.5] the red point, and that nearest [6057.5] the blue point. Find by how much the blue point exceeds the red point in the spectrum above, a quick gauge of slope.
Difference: -2.8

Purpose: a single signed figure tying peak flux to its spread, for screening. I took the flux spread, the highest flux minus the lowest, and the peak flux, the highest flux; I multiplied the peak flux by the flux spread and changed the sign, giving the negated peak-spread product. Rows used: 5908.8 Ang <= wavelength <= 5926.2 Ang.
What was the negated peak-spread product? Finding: -274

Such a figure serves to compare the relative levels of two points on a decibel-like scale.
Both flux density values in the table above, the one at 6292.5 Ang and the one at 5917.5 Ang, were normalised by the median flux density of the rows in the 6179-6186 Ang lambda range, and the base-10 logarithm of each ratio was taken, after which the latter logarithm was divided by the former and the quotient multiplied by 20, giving -32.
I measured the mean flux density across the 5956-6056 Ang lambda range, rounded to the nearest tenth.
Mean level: 50.9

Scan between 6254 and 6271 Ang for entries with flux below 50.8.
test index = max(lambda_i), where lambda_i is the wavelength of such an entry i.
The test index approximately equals 6270.0 Ang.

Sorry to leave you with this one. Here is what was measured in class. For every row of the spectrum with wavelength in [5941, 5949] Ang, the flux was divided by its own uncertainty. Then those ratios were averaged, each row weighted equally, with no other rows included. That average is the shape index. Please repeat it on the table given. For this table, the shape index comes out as 49.9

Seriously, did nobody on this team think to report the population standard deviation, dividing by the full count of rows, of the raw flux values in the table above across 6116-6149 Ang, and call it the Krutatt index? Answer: 3.3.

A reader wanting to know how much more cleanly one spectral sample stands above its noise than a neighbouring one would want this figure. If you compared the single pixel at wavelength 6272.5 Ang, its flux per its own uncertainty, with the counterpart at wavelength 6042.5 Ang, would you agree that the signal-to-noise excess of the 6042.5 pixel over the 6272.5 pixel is -3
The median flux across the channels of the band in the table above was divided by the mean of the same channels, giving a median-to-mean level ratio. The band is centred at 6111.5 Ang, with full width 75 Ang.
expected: 1.012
